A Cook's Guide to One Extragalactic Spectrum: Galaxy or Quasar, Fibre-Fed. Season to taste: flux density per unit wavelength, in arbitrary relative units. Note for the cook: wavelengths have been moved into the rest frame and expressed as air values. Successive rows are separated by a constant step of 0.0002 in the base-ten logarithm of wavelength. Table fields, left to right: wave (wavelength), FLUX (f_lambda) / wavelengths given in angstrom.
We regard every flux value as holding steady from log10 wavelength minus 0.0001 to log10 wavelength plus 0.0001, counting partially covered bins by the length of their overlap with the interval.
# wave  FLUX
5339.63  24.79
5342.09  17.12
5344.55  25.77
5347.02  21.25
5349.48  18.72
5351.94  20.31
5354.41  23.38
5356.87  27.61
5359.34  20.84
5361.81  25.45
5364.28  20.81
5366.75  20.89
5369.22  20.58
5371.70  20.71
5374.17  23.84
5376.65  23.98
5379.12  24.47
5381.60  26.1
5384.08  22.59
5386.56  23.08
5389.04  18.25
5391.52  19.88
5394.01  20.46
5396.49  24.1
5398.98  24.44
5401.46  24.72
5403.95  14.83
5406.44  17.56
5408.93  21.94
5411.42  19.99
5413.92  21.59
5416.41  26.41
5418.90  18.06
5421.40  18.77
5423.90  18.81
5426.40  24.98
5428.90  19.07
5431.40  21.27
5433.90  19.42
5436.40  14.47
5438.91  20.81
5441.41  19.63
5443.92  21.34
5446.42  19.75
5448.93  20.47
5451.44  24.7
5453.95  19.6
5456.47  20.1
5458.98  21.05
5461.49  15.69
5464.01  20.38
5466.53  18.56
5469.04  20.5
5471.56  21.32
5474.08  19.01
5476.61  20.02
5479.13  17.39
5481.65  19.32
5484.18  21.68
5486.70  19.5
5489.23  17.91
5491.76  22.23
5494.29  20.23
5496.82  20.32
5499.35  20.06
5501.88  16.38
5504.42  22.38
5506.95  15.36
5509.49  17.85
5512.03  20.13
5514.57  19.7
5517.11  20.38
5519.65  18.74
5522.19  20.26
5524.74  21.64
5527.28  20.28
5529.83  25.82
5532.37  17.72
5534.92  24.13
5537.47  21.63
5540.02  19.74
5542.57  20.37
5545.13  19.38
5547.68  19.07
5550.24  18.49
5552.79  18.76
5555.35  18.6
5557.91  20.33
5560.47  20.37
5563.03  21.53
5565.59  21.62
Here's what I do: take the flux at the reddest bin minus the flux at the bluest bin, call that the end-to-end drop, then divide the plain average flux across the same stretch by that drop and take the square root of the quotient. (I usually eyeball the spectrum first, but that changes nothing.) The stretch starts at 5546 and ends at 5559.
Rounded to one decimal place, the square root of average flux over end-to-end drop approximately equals 3.9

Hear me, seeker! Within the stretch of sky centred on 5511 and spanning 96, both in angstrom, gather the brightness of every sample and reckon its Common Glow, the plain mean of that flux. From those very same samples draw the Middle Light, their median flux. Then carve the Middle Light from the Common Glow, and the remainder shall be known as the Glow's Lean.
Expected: -0.16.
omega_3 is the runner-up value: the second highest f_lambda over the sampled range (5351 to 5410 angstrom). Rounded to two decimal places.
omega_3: 26.10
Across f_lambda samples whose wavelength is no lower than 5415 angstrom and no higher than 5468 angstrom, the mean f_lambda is 20.2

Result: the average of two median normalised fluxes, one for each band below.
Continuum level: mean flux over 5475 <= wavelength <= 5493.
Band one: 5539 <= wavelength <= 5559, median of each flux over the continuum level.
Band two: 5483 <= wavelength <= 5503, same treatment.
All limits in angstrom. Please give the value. 1.00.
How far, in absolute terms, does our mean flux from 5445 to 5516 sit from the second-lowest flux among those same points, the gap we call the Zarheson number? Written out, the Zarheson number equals 4.0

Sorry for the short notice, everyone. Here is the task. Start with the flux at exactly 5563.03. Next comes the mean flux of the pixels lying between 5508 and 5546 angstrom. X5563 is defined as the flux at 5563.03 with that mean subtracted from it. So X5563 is 1.0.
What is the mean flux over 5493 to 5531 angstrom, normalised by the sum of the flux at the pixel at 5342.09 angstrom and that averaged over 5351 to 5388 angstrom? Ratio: 0.498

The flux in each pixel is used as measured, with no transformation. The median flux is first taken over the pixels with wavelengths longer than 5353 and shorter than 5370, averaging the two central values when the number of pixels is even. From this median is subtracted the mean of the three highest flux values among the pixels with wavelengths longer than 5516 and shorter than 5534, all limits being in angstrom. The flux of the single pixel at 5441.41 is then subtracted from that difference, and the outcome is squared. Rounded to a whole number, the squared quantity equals 456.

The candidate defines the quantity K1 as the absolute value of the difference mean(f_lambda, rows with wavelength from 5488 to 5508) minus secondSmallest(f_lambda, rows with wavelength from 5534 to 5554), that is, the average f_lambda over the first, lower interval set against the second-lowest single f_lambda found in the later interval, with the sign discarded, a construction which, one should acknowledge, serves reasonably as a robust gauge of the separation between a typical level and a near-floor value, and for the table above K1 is 1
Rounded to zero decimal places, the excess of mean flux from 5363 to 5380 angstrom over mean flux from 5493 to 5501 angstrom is 2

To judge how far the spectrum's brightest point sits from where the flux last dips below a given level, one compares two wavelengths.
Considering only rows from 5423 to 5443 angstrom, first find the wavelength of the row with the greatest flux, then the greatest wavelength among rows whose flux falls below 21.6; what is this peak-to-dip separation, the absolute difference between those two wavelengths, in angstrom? 15.0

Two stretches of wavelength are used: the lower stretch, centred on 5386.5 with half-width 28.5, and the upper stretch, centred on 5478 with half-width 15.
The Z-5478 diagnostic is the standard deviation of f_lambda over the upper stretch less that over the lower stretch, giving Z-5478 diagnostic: -1.2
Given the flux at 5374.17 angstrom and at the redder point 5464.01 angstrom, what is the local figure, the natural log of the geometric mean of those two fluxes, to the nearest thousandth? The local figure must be 3.093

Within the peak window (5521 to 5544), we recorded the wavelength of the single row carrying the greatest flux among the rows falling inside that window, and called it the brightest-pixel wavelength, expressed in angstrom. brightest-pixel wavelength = 5529.83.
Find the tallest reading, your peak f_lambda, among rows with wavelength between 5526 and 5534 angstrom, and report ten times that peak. 258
